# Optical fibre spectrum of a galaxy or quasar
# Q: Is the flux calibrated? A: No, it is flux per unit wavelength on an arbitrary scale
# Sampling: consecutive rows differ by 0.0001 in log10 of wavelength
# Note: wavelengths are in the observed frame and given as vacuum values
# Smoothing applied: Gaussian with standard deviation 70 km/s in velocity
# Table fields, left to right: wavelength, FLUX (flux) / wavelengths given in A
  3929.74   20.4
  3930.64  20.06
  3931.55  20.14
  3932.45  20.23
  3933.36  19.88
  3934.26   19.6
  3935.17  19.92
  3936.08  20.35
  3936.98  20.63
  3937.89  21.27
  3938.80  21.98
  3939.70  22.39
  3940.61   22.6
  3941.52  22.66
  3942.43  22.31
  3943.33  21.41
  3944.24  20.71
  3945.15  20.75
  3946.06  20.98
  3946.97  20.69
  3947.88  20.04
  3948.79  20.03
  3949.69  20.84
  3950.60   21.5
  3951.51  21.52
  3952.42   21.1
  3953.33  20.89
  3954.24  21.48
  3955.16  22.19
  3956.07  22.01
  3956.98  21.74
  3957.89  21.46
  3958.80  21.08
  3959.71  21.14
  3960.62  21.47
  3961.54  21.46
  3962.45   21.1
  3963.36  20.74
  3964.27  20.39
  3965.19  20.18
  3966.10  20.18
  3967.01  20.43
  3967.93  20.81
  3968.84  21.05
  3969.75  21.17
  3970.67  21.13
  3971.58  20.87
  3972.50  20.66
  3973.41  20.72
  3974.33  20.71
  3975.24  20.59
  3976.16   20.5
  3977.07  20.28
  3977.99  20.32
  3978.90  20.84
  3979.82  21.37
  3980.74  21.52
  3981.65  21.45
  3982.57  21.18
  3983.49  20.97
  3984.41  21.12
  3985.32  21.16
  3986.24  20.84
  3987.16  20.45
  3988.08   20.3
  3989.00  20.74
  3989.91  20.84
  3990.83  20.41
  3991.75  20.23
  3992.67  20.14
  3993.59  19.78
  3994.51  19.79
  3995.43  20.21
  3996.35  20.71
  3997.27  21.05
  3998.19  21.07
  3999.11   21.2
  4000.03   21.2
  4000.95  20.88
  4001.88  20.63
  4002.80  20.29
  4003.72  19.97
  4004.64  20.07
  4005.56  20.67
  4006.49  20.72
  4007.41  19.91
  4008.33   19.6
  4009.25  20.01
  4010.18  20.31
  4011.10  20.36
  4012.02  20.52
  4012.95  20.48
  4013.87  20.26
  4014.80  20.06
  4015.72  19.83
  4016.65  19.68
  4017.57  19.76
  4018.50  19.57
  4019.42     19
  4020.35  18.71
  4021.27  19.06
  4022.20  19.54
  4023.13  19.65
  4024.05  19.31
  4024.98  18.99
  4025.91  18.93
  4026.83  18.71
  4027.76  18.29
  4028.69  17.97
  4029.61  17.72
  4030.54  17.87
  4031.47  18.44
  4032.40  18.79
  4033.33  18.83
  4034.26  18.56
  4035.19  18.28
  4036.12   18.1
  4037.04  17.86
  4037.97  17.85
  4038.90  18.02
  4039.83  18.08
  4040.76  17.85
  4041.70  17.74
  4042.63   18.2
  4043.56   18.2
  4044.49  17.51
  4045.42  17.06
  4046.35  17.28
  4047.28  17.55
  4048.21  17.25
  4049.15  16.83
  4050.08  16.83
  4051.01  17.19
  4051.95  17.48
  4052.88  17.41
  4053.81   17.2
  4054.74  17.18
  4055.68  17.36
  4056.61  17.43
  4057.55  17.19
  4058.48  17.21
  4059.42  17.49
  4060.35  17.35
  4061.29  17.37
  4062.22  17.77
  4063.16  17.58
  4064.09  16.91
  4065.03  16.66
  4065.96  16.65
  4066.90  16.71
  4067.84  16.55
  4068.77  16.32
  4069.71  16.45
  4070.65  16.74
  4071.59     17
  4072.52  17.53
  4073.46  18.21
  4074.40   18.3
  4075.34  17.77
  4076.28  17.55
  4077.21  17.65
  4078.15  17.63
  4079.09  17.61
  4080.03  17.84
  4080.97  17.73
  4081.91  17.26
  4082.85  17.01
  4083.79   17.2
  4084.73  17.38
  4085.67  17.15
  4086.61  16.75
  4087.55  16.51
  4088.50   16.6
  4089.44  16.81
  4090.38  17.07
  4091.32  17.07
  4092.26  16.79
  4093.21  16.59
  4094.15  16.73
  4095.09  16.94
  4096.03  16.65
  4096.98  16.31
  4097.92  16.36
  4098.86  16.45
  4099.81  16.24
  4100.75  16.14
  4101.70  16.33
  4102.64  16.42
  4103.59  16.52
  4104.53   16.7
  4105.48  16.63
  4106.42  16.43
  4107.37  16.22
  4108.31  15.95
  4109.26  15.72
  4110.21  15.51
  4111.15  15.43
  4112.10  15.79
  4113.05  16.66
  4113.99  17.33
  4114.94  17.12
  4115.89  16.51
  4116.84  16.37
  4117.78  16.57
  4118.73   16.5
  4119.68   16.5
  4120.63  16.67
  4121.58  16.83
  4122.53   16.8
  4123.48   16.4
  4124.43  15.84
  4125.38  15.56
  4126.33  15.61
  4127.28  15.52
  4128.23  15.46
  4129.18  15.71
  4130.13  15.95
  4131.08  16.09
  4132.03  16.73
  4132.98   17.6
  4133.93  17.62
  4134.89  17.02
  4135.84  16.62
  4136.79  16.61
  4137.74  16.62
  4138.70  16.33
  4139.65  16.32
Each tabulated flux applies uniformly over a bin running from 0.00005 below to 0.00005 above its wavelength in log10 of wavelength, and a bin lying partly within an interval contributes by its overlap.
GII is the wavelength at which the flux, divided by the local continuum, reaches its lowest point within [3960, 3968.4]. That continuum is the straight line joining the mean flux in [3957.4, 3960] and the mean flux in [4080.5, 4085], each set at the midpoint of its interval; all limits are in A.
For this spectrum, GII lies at 3965.19 A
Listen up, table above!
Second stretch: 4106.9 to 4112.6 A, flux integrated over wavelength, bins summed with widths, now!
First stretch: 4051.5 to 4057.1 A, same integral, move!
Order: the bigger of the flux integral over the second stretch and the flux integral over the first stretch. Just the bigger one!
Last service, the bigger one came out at 97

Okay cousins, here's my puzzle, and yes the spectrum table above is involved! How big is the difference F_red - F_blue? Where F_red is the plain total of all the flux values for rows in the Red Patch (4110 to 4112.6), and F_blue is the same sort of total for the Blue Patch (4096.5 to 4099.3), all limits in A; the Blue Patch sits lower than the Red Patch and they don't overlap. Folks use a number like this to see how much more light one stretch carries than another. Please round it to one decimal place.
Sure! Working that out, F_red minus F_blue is -2.4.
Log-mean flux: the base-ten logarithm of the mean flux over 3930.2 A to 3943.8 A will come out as 1.32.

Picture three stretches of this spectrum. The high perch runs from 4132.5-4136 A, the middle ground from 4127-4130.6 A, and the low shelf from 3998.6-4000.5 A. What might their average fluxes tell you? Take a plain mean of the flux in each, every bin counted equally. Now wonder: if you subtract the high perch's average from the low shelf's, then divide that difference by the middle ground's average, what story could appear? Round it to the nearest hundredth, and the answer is 0.25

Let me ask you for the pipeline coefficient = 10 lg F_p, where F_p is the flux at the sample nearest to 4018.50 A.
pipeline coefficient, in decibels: 12.9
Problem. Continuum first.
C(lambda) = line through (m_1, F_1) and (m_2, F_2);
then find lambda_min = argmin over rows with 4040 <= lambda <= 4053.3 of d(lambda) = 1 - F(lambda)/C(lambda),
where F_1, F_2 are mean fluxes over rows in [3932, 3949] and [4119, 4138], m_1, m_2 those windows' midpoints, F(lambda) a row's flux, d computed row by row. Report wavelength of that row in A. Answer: 4043.56 A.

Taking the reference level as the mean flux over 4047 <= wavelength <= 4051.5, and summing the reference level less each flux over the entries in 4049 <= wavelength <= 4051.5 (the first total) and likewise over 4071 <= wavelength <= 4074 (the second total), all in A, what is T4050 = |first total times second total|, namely 1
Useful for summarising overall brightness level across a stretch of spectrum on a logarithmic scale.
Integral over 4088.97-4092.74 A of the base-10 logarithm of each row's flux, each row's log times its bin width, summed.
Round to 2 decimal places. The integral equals 4.63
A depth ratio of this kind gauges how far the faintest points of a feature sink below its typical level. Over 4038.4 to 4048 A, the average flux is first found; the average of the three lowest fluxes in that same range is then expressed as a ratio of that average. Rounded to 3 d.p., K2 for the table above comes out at 0.974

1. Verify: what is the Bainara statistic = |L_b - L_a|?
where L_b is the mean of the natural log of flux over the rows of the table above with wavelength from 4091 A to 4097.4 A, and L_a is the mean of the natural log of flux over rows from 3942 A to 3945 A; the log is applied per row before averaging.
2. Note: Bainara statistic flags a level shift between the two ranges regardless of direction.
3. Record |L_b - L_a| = 0.25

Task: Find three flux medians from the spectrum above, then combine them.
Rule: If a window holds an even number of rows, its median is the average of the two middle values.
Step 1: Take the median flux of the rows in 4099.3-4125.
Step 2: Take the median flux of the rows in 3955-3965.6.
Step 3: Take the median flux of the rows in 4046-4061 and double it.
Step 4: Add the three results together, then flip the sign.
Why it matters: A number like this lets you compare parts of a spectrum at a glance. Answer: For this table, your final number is -72.3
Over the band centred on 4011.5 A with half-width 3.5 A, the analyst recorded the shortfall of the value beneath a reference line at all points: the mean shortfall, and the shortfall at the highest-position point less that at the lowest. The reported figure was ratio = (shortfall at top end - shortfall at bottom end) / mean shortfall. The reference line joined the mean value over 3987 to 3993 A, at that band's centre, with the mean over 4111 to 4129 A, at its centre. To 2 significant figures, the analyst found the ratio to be 1.5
